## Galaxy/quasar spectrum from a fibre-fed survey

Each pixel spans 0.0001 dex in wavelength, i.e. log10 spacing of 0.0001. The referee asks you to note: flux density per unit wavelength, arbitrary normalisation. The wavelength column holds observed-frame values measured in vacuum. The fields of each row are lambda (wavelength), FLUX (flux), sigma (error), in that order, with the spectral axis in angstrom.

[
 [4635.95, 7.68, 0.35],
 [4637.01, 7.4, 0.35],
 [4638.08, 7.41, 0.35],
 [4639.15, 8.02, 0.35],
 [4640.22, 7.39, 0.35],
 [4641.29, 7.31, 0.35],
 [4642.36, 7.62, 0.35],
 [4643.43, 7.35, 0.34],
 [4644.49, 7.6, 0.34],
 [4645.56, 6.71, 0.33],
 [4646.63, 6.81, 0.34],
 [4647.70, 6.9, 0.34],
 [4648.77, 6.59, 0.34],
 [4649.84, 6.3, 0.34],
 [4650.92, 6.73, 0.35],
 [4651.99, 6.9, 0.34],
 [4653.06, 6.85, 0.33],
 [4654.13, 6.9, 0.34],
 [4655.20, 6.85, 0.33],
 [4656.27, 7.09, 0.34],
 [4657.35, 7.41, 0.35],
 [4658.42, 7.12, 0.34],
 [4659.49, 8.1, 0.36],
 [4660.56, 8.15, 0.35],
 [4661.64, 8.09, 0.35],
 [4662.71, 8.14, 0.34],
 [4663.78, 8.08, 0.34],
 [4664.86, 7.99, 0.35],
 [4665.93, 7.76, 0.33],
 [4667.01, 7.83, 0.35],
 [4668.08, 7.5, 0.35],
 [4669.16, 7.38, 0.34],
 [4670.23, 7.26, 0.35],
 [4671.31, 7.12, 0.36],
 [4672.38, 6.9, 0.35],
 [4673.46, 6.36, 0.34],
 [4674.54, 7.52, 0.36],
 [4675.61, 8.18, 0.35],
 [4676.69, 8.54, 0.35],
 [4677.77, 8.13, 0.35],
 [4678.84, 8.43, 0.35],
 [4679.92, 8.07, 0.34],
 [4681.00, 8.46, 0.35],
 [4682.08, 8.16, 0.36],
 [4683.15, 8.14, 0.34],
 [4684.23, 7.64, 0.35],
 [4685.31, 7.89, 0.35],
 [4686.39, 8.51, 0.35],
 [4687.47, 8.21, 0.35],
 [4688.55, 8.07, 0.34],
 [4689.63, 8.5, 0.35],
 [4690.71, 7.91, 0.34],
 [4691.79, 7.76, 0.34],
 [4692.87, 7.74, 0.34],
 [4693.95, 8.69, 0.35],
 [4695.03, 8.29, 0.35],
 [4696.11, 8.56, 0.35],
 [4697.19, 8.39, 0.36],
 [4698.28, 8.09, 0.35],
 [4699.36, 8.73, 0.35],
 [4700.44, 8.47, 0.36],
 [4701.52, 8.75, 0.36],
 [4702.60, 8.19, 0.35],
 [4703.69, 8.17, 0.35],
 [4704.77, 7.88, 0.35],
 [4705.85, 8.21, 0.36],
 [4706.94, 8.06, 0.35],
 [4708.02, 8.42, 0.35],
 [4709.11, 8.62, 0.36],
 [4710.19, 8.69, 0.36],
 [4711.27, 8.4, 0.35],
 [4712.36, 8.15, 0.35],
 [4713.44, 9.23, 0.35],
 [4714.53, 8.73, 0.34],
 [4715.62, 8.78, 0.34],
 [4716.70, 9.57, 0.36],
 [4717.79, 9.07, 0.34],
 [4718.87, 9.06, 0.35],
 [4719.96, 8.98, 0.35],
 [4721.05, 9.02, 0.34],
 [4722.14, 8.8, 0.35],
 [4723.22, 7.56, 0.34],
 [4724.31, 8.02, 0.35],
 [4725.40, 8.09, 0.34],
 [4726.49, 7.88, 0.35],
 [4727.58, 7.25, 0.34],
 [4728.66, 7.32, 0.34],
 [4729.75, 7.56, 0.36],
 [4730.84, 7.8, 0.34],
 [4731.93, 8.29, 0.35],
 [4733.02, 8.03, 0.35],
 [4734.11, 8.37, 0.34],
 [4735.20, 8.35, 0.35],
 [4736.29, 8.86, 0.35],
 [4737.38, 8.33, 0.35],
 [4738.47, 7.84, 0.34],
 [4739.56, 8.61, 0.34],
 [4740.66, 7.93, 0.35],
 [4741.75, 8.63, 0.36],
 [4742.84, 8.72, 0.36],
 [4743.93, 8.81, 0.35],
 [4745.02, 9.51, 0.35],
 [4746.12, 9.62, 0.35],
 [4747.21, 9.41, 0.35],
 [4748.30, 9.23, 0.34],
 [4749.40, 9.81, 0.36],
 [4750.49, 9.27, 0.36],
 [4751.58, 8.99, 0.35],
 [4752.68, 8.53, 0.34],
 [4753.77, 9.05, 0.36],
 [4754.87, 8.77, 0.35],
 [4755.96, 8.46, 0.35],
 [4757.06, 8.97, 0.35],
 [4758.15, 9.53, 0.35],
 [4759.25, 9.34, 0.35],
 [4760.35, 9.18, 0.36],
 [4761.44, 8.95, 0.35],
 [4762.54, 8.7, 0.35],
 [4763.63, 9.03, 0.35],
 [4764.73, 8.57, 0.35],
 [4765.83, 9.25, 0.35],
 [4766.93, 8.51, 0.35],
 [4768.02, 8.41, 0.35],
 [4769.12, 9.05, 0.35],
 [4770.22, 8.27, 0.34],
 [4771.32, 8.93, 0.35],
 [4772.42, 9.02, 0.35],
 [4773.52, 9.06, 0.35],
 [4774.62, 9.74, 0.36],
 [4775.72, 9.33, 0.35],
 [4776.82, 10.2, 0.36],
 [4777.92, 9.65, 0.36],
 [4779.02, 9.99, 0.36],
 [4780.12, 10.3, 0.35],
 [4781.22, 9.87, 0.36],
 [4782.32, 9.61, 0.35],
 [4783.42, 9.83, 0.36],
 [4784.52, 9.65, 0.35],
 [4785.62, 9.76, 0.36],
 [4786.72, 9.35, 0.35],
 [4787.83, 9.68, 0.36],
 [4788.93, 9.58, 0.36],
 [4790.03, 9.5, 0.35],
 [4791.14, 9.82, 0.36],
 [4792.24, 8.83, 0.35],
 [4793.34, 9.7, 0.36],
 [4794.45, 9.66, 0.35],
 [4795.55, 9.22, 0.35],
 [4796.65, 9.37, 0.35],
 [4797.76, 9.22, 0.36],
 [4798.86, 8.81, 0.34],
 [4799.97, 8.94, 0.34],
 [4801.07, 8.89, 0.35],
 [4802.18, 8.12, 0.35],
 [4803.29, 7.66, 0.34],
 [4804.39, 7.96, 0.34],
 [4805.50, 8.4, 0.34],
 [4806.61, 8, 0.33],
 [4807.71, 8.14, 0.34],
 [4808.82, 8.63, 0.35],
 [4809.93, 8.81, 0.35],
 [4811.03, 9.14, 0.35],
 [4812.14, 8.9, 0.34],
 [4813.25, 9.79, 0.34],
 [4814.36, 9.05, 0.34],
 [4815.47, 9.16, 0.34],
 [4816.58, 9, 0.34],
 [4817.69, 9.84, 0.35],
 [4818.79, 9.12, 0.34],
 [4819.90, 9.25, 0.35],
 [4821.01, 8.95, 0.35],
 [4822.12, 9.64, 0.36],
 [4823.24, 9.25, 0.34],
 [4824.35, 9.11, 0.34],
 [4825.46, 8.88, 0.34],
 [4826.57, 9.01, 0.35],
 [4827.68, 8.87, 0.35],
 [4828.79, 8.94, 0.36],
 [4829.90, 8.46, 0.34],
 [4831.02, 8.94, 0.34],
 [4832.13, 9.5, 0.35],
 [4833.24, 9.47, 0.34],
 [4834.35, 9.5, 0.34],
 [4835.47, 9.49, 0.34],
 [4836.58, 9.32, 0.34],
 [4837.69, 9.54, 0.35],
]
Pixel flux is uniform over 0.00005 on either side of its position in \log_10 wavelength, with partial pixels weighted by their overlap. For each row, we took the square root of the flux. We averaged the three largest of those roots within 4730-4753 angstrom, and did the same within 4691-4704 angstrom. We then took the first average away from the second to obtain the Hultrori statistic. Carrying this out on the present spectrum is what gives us -0.15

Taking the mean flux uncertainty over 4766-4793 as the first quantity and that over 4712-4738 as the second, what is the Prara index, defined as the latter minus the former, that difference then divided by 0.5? -0.014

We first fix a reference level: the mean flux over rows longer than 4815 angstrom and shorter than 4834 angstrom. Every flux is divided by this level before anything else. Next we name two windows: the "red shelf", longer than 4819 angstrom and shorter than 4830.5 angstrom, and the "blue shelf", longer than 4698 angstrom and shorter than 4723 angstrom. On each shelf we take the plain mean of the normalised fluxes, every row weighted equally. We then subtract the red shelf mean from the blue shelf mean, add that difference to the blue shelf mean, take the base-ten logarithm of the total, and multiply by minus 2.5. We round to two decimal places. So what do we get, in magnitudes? 0.12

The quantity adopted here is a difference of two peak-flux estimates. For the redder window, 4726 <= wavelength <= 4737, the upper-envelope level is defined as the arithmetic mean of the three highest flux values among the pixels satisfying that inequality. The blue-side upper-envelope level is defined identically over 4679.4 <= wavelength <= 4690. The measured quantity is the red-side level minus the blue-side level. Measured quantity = 0.0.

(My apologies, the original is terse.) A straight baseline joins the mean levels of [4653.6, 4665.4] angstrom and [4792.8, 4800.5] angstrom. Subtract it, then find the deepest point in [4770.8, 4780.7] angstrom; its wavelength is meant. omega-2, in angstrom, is 4771.32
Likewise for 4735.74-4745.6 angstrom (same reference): 4738.47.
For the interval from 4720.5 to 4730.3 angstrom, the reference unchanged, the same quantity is 4727.58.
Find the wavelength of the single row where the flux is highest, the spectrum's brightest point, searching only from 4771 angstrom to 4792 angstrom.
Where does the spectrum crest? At 4780.12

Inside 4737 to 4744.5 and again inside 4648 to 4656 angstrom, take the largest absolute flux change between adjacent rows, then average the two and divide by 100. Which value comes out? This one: 0.0060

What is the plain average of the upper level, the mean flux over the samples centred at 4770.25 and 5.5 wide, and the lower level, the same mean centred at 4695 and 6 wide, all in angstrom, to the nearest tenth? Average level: 8.5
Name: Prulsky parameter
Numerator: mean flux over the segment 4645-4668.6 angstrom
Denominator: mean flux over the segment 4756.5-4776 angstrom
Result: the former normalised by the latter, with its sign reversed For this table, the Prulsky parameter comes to -0.81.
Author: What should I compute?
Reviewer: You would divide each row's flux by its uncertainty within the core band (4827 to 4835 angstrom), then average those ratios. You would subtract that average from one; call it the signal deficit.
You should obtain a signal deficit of -25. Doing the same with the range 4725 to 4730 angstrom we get -21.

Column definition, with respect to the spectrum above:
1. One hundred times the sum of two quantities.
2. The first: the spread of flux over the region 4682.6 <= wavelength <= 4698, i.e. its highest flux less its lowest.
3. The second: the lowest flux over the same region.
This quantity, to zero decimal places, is 869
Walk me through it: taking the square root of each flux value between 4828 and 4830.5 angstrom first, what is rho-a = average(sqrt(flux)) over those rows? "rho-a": 2.95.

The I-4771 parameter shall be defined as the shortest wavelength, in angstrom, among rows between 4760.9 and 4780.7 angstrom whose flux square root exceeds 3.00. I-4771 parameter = 4763.63 angstrom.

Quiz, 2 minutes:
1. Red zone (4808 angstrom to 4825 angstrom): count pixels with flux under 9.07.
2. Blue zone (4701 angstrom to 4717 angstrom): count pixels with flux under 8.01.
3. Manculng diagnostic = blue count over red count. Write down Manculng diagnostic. 0.17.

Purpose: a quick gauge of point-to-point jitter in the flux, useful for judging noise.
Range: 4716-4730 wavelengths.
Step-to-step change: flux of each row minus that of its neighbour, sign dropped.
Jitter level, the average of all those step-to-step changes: 0.314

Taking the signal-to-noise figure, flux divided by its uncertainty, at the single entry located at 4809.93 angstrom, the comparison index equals 25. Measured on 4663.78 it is 24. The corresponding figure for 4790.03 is 27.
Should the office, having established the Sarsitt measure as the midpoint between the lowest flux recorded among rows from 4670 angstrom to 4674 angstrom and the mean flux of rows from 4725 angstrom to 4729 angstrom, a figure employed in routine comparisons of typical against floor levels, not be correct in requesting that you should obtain 7.0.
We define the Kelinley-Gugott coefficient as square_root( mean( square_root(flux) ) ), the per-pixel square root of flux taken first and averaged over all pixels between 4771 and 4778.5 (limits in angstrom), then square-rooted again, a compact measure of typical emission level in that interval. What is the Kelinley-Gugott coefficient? 1.75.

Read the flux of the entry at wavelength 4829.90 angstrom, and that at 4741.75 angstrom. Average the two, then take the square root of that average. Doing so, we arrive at 2.92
